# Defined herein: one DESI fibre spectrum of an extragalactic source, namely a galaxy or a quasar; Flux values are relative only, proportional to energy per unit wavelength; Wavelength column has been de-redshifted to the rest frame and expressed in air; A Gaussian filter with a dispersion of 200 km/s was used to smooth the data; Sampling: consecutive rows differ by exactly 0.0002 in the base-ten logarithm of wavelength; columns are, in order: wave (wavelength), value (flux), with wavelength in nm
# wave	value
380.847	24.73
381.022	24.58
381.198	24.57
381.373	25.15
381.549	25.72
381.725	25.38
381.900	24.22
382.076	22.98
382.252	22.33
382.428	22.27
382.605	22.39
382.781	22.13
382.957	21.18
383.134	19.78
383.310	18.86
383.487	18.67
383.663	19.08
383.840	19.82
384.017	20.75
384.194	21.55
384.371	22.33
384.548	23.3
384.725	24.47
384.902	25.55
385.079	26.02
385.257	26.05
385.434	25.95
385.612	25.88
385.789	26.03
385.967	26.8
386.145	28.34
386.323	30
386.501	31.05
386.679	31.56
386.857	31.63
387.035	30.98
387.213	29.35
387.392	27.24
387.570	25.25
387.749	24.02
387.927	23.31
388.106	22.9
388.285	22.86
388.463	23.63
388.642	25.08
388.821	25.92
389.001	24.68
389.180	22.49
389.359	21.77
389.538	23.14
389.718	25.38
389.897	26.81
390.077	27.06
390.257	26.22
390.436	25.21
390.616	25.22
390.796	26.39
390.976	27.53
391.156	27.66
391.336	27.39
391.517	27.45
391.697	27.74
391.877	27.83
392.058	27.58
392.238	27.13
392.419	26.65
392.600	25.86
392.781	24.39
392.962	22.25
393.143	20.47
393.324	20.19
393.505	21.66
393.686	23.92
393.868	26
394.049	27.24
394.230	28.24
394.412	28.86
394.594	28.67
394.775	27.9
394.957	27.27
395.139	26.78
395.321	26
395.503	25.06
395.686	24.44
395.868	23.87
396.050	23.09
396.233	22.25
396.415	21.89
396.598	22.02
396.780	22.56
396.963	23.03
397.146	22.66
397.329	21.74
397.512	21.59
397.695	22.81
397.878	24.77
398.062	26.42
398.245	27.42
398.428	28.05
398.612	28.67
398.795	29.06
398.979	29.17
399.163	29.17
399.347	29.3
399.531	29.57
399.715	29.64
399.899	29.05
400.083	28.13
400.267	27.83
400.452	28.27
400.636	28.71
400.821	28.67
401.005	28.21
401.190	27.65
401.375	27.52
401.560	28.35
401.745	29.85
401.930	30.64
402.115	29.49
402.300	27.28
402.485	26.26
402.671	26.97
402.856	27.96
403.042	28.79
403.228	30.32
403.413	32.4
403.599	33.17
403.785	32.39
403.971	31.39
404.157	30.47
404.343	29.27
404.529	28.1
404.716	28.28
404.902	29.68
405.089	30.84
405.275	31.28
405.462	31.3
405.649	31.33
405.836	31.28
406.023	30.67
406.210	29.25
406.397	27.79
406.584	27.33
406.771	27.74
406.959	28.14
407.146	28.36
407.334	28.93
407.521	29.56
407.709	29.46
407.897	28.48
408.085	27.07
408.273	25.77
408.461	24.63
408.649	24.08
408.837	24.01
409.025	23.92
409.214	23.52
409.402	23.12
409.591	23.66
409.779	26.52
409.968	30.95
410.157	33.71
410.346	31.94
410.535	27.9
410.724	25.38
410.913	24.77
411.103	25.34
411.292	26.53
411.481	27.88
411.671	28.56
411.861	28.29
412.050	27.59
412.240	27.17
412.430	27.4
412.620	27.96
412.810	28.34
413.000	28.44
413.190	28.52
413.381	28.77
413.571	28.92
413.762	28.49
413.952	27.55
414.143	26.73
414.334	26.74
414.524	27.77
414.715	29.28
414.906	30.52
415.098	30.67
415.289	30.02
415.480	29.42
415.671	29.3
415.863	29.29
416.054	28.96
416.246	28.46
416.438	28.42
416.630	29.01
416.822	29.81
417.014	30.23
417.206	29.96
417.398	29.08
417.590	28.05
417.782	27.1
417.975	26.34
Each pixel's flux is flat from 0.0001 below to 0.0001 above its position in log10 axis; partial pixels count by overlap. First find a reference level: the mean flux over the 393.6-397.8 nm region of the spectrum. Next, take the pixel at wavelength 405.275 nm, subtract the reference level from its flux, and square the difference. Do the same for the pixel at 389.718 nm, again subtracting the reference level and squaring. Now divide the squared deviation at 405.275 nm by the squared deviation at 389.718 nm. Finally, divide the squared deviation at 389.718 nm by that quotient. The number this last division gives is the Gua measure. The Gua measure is 0.0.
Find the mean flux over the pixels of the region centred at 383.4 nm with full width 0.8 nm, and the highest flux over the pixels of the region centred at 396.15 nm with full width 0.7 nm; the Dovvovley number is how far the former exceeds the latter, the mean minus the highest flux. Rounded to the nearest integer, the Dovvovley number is -5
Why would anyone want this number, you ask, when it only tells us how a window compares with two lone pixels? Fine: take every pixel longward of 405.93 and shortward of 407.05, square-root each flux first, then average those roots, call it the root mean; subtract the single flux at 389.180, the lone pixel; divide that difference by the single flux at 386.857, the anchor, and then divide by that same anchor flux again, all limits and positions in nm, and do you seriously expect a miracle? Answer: -0.017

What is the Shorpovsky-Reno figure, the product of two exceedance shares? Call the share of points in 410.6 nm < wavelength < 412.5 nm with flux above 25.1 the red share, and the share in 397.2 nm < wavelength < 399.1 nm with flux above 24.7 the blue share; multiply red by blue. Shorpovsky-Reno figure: 0.63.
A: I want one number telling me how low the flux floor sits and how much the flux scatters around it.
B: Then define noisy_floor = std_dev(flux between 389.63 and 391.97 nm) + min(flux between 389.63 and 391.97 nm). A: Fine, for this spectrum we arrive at 26.2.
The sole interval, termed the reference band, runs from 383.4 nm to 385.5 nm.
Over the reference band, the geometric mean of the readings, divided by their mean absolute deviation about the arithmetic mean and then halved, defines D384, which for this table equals 5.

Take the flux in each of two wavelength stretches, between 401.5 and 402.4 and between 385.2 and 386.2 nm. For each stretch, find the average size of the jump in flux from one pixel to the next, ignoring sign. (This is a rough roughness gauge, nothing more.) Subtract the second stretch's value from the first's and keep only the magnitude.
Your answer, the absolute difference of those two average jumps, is 0.9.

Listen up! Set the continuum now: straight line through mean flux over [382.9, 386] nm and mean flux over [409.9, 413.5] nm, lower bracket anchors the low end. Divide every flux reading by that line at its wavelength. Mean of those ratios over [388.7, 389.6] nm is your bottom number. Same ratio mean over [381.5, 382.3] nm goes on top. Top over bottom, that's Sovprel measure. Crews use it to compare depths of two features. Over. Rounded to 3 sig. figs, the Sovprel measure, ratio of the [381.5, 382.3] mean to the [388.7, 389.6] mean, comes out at 1.09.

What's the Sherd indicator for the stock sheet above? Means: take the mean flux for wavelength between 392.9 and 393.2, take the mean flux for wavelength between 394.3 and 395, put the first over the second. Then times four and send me 3.03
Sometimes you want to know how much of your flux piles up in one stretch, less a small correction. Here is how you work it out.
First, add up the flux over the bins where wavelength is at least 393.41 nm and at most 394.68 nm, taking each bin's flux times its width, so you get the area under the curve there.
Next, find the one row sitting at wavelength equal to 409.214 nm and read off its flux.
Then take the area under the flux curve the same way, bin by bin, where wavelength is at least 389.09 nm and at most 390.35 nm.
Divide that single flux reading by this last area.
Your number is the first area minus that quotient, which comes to 33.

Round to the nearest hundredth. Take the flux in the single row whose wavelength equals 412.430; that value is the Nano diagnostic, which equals 27.40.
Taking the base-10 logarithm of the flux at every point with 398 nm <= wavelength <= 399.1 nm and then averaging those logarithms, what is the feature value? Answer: 1.45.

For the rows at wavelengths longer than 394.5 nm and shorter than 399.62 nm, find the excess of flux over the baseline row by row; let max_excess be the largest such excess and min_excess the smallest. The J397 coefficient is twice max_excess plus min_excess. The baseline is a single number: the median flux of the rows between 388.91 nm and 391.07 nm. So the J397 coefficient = 4.8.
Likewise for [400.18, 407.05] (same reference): 16.7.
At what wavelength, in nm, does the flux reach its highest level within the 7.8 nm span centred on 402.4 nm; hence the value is 403.599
